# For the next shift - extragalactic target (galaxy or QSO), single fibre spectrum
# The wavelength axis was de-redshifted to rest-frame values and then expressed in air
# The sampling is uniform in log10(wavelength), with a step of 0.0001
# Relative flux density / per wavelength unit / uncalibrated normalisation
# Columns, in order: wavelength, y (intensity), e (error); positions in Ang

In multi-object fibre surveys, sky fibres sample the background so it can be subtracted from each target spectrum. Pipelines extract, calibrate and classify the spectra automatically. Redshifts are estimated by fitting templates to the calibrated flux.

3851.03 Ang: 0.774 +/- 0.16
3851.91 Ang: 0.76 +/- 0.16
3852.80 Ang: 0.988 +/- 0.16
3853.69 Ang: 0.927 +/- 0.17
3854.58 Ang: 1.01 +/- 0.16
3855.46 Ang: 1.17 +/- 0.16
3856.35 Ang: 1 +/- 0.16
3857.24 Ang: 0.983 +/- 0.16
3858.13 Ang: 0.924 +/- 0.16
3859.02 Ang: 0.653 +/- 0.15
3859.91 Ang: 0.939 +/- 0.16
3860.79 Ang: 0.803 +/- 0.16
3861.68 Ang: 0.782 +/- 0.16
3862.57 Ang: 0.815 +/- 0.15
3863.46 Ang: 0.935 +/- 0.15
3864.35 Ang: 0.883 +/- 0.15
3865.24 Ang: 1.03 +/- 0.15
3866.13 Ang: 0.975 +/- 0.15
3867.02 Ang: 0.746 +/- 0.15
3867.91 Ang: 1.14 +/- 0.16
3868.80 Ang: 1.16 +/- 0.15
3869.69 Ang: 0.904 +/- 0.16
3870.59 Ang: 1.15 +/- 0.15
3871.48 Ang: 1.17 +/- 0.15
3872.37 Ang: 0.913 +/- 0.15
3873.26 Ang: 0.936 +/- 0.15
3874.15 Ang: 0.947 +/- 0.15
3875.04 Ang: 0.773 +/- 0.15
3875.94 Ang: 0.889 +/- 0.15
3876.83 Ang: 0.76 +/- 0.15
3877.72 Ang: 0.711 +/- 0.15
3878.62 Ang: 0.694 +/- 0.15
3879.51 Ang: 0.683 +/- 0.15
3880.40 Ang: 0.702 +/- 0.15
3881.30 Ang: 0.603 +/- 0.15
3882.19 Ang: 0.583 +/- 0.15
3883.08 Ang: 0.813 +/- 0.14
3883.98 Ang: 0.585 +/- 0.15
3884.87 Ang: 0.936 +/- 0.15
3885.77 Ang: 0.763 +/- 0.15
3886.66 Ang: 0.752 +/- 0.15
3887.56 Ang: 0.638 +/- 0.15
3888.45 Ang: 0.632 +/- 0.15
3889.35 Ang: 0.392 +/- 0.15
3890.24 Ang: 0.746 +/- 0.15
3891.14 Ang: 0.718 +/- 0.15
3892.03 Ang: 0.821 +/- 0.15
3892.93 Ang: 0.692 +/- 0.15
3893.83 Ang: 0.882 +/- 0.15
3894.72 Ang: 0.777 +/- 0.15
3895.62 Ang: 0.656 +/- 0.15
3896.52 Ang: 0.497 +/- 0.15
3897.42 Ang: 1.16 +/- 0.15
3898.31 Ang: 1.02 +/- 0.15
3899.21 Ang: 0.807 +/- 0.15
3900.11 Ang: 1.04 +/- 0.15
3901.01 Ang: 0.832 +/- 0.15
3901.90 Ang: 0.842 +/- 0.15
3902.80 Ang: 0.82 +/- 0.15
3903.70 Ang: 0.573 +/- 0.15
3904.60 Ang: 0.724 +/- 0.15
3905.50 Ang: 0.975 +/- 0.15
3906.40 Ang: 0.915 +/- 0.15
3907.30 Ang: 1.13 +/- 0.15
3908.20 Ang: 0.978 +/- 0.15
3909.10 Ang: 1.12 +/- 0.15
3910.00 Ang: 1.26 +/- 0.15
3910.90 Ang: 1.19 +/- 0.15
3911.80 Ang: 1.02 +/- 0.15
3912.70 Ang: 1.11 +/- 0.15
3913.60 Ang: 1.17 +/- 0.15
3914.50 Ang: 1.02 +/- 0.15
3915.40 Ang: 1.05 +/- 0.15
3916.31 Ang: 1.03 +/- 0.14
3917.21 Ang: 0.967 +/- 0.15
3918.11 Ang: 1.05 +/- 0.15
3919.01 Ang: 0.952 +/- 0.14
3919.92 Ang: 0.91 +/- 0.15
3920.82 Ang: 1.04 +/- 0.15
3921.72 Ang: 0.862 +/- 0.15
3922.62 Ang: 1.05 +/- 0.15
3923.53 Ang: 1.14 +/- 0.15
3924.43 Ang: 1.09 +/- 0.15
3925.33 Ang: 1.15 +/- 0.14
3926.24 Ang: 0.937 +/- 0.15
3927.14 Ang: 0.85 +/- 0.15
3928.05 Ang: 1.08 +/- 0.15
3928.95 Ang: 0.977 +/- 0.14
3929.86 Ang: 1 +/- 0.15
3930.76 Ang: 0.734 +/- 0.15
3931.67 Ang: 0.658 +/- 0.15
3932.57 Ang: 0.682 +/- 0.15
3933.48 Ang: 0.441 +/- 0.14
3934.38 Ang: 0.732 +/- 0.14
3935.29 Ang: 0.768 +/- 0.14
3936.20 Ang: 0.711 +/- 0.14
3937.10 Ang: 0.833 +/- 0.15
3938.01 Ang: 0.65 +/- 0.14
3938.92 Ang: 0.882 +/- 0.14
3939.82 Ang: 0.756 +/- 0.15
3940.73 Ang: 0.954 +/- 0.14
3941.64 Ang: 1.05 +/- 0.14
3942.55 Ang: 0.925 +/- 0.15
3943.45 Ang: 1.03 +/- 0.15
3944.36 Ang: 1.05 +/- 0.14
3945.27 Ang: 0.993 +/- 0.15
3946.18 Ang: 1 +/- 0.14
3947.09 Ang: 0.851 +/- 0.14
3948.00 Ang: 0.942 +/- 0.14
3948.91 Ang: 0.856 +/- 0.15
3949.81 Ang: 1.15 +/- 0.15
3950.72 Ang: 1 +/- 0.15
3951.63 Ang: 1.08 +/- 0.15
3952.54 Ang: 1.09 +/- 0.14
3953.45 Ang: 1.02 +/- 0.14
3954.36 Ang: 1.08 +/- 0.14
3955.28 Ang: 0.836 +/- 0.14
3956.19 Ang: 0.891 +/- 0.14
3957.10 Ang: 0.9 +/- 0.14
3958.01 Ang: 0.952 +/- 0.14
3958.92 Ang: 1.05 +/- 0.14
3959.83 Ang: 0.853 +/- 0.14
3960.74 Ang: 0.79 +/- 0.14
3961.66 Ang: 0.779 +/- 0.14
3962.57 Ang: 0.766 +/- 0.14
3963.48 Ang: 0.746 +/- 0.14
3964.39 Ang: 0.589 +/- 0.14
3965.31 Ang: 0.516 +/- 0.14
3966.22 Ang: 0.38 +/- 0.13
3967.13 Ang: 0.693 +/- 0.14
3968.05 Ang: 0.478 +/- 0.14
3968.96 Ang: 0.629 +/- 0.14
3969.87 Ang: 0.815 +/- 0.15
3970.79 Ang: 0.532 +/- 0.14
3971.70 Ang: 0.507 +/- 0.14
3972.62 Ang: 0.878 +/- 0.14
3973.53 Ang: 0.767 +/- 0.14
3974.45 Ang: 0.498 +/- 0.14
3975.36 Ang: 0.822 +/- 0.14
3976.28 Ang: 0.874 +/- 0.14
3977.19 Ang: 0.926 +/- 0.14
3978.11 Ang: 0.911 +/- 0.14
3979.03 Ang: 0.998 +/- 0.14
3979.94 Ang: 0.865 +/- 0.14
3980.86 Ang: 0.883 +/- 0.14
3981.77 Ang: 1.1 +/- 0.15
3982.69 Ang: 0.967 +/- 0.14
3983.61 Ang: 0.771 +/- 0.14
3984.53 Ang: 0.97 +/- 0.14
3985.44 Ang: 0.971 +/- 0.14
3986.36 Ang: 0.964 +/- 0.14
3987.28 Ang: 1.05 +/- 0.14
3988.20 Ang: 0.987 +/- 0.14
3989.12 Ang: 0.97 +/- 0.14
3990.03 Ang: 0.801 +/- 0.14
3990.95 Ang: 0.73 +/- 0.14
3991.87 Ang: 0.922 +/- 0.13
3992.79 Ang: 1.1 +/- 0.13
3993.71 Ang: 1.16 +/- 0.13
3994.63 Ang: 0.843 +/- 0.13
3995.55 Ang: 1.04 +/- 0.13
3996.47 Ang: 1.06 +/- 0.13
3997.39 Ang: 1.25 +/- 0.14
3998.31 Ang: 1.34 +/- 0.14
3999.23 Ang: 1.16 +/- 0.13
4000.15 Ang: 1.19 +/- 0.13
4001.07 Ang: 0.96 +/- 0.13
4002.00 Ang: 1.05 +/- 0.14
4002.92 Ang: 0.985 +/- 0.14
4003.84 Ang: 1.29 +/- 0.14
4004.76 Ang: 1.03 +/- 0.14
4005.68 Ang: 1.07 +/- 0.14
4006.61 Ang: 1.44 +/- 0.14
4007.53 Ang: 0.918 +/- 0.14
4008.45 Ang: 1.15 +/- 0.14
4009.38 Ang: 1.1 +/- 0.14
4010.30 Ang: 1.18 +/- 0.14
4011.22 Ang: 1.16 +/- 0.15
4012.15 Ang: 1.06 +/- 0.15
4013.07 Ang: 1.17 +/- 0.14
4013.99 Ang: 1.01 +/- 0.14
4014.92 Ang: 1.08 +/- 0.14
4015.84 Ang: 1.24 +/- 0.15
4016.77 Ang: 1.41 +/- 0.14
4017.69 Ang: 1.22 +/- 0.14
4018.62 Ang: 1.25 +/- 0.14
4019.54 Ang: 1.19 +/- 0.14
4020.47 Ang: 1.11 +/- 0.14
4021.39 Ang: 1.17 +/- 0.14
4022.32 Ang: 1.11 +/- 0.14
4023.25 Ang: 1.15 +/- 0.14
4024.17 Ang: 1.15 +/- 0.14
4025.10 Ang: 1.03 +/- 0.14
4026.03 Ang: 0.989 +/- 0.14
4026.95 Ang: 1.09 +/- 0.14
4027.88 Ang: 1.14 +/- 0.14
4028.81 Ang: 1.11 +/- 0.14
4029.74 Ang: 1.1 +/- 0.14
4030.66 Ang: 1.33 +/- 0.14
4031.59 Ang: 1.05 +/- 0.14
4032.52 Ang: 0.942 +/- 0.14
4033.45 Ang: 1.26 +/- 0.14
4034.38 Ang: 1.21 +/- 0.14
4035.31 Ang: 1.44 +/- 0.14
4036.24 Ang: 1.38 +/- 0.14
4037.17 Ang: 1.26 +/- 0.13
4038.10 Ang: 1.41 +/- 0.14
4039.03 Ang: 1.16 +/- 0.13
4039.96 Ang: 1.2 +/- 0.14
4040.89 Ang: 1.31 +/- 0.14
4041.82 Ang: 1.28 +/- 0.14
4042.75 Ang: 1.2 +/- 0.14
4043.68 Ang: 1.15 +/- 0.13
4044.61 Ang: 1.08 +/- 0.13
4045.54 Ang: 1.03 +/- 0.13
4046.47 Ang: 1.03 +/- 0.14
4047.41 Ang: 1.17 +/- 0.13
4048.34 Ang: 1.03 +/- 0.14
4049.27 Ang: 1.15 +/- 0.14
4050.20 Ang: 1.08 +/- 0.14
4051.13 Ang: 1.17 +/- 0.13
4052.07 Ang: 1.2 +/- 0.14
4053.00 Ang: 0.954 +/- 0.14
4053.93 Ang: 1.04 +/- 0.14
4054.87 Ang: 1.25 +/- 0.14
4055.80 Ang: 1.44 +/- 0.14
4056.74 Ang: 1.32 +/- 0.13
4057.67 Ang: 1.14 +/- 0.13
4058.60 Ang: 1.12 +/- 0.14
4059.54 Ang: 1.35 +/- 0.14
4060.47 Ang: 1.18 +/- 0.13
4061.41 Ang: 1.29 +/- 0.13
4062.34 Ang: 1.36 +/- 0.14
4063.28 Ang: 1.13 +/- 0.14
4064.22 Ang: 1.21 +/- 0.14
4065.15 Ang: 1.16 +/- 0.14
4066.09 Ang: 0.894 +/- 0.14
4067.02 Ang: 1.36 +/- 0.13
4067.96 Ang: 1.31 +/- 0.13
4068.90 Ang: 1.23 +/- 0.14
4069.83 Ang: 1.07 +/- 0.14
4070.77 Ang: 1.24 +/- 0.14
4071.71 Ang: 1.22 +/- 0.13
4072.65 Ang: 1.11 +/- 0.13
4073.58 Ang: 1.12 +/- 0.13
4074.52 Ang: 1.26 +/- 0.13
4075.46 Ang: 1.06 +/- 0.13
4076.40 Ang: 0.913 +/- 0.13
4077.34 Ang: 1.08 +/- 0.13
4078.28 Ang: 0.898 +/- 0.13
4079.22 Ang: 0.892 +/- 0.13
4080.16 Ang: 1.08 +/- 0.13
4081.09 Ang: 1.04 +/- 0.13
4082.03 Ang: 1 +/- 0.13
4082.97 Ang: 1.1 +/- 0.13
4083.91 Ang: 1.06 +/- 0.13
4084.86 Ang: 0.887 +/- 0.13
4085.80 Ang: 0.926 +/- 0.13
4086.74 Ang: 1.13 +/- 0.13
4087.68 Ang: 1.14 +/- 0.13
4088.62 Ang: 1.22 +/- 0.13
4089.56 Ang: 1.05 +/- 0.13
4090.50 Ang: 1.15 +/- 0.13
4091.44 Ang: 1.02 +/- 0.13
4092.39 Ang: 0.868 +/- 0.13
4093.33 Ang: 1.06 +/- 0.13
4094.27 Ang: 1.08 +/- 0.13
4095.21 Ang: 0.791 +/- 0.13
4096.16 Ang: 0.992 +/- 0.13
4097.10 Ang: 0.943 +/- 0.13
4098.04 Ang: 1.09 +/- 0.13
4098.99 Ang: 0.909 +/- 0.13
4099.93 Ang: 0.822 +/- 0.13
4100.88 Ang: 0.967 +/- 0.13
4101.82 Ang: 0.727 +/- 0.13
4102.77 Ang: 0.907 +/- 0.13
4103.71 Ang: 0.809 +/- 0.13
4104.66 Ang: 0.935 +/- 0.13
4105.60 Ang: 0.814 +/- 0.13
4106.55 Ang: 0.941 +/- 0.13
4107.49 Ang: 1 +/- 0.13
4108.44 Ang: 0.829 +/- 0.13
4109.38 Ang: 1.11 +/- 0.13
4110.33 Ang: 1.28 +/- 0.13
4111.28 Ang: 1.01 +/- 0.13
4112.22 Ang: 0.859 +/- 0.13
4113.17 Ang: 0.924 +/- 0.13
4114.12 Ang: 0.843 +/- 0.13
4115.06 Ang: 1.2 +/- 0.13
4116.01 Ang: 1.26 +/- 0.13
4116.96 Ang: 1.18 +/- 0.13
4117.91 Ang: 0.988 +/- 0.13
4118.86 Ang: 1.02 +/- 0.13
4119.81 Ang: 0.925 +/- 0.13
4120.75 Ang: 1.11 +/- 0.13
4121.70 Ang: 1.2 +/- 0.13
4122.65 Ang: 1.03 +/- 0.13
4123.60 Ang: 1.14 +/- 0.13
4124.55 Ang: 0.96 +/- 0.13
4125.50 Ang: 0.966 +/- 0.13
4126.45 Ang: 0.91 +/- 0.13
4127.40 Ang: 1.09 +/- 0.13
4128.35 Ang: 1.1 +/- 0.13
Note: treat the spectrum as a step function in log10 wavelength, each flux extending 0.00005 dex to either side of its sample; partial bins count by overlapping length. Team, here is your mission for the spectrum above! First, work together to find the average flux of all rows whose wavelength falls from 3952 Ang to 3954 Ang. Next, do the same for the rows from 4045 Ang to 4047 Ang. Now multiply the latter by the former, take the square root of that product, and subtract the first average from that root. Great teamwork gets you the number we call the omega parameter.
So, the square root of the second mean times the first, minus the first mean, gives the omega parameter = -0.01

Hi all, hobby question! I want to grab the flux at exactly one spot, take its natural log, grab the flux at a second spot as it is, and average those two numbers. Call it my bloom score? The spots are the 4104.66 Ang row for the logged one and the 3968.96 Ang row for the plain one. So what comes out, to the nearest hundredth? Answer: 0.28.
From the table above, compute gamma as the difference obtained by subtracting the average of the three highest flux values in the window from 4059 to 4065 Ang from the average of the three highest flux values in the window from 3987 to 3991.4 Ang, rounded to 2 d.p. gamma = -0.33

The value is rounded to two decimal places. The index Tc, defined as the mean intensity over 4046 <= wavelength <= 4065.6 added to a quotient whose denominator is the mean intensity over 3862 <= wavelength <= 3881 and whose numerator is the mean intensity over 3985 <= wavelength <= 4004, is 2.33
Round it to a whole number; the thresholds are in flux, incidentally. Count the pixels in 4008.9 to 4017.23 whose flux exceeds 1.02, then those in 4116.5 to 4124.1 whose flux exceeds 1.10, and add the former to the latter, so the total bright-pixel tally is 12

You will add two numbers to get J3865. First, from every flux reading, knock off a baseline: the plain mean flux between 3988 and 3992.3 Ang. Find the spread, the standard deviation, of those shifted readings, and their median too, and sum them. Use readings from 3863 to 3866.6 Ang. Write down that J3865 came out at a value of 0.1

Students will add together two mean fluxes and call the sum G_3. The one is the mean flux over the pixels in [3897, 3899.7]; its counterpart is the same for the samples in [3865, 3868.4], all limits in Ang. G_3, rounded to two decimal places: 1.97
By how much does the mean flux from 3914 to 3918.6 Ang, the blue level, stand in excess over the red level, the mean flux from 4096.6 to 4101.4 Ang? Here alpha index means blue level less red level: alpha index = 0.08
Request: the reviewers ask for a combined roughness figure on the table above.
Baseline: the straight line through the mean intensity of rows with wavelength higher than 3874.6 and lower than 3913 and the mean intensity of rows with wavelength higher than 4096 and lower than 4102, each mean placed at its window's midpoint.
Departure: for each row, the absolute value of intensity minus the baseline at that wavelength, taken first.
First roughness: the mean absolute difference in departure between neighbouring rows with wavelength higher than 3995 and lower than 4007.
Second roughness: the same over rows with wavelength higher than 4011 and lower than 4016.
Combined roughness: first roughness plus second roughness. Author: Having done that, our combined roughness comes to 0.276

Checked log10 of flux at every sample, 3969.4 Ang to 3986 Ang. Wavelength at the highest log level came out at 3981.77 Ang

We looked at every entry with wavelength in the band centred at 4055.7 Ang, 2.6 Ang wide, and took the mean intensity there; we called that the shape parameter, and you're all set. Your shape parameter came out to 1.34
